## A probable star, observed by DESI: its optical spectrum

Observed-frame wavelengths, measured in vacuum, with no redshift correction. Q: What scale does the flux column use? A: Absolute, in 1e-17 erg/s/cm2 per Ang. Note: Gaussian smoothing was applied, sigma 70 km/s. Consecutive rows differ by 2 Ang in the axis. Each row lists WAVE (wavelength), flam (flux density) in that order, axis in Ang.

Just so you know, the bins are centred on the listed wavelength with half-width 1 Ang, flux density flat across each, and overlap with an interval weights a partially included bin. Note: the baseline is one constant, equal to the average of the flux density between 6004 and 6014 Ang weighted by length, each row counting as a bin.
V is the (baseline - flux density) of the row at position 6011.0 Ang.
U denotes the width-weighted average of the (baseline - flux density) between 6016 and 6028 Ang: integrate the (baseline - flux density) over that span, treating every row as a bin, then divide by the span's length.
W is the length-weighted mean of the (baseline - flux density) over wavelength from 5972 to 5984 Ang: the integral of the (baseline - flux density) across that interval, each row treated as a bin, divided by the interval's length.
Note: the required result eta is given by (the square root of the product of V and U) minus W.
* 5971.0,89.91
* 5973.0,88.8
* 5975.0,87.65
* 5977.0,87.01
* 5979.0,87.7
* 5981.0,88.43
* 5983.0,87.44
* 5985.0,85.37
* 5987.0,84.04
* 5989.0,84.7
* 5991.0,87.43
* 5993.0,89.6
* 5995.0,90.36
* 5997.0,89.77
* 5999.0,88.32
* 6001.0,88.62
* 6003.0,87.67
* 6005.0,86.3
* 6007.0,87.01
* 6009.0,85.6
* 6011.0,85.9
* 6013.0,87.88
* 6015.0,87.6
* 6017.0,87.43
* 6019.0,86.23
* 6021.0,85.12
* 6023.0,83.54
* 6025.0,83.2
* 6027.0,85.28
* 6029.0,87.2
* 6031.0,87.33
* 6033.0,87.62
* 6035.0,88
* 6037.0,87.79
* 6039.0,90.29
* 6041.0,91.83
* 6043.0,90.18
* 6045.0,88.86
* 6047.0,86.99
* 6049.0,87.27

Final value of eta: 2.2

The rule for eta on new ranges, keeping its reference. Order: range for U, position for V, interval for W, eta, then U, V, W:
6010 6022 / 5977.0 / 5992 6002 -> 3.1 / -0.2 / -0.5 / -2.8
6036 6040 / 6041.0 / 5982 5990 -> 2.5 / -2.5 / -5.3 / 1.2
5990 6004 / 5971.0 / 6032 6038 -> 4.0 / -2.3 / -3.4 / -1.3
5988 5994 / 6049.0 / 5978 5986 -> 1.4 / -0.7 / -0.7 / -0.7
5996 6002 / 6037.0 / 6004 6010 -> 1.5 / -2.4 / -1.3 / 0.2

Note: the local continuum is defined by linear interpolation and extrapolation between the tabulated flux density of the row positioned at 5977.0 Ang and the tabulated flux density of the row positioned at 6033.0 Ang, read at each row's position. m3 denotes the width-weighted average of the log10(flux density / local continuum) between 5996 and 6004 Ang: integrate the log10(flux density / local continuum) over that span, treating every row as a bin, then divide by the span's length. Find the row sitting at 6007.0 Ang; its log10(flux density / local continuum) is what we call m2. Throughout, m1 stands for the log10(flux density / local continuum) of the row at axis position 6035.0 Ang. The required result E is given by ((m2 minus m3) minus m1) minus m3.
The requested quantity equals -0.02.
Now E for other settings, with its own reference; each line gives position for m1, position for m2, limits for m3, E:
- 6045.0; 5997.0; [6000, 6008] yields 0.01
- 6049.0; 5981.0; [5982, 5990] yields 0.03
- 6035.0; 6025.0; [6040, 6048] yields -0.04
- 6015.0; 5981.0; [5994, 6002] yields -0.01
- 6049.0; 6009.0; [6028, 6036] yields -0.01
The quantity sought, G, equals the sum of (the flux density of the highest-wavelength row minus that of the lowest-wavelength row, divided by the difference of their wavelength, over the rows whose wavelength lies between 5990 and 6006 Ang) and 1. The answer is 0.92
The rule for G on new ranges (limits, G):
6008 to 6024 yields 0.85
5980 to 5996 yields 1.14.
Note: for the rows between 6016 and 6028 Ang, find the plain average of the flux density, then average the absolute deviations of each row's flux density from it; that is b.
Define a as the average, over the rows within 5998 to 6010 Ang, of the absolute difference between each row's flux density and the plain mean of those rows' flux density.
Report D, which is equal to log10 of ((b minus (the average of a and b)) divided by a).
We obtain -0.9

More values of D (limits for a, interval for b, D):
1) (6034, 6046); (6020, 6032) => -1.7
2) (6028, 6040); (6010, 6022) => -0.9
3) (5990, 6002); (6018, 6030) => -0.8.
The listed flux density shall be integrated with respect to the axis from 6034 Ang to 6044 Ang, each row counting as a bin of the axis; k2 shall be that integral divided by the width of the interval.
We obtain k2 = 89.6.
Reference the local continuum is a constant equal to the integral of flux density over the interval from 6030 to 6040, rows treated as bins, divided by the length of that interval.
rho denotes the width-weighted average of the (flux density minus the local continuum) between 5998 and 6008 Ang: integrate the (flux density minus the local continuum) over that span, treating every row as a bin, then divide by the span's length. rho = -0.6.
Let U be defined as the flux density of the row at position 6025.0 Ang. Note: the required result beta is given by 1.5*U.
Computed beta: 124.8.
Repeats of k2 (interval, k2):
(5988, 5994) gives 87.2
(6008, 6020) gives 86.8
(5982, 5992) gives 85.8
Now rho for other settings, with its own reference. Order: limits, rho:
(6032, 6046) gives 1.0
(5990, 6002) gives 0.8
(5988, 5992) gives -2.1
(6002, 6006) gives -1.2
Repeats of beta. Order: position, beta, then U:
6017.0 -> 131.1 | 87.43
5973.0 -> 133.2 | 88.8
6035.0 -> 132.0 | 88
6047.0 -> 130.5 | 86.99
